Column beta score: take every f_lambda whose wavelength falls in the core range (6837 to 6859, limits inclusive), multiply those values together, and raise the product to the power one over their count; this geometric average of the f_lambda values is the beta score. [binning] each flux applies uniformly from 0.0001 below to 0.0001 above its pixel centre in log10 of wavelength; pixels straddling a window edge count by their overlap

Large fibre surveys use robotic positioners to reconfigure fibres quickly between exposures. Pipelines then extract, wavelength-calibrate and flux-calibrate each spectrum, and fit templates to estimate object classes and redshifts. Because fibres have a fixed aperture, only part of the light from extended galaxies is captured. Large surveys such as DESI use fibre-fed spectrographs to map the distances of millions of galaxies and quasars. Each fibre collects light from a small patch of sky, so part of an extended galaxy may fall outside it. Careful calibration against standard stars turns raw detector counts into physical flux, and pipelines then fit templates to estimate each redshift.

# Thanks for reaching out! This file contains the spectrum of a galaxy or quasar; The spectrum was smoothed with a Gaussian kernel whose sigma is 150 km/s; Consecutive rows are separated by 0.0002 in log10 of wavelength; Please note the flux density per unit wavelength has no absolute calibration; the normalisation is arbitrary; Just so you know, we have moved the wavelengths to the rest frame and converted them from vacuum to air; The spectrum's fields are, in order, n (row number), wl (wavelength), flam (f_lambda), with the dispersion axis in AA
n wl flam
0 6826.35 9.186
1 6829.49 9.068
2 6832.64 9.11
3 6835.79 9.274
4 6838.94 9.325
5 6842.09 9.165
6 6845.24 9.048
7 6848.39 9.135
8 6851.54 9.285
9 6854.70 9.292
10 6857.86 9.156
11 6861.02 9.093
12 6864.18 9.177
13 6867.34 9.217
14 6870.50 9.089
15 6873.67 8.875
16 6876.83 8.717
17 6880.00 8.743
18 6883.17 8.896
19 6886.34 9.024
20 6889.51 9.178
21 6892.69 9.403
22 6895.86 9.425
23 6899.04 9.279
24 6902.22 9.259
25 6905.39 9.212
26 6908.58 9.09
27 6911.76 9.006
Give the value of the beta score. 9.2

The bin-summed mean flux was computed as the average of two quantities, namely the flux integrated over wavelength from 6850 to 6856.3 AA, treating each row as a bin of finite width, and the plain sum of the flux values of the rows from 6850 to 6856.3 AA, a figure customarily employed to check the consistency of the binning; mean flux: 39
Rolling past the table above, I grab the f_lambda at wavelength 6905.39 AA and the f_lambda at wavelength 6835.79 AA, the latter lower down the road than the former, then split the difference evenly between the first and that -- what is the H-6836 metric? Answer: 9.24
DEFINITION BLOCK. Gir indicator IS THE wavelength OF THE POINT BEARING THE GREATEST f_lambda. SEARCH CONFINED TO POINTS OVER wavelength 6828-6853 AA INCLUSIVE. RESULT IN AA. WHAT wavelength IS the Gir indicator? 6838.94 AA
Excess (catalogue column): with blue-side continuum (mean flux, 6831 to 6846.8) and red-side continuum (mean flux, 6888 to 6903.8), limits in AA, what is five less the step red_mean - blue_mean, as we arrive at 4.9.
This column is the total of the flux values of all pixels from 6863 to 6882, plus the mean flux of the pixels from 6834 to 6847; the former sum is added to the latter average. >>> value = 63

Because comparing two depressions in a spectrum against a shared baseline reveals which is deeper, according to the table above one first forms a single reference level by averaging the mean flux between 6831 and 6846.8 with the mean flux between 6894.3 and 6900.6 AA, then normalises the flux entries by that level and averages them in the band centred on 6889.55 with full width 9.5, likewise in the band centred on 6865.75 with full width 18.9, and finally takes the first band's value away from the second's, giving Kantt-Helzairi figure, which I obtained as -0.011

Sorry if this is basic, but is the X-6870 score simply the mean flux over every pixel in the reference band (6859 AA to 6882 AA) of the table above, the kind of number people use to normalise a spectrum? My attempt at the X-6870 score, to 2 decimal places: 8.99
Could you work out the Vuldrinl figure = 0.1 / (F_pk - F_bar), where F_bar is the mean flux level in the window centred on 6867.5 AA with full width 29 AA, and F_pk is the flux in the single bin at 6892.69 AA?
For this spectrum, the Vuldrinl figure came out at 0.3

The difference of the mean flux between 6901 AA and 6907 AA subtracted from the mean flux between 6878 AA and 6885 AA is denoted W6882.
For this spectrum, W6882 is -0.4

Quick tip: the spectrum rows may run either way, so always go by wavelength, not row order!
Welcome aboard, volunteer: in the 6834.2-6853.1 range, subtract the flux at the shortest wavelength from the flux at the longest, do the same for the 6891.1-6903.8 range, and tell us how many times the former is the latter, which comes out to -0.1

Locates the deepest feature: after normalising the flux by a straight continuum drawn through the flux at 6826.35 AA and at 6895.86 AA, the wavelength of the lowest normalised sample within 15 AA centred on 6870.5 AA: 6876.83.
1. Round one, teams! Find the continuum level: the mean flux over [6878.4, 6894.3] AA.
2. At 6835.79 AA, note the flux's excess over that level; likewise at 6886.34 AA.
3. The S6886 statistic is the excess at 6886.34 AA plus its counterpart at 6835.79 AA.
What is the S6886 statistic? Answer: 0.20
